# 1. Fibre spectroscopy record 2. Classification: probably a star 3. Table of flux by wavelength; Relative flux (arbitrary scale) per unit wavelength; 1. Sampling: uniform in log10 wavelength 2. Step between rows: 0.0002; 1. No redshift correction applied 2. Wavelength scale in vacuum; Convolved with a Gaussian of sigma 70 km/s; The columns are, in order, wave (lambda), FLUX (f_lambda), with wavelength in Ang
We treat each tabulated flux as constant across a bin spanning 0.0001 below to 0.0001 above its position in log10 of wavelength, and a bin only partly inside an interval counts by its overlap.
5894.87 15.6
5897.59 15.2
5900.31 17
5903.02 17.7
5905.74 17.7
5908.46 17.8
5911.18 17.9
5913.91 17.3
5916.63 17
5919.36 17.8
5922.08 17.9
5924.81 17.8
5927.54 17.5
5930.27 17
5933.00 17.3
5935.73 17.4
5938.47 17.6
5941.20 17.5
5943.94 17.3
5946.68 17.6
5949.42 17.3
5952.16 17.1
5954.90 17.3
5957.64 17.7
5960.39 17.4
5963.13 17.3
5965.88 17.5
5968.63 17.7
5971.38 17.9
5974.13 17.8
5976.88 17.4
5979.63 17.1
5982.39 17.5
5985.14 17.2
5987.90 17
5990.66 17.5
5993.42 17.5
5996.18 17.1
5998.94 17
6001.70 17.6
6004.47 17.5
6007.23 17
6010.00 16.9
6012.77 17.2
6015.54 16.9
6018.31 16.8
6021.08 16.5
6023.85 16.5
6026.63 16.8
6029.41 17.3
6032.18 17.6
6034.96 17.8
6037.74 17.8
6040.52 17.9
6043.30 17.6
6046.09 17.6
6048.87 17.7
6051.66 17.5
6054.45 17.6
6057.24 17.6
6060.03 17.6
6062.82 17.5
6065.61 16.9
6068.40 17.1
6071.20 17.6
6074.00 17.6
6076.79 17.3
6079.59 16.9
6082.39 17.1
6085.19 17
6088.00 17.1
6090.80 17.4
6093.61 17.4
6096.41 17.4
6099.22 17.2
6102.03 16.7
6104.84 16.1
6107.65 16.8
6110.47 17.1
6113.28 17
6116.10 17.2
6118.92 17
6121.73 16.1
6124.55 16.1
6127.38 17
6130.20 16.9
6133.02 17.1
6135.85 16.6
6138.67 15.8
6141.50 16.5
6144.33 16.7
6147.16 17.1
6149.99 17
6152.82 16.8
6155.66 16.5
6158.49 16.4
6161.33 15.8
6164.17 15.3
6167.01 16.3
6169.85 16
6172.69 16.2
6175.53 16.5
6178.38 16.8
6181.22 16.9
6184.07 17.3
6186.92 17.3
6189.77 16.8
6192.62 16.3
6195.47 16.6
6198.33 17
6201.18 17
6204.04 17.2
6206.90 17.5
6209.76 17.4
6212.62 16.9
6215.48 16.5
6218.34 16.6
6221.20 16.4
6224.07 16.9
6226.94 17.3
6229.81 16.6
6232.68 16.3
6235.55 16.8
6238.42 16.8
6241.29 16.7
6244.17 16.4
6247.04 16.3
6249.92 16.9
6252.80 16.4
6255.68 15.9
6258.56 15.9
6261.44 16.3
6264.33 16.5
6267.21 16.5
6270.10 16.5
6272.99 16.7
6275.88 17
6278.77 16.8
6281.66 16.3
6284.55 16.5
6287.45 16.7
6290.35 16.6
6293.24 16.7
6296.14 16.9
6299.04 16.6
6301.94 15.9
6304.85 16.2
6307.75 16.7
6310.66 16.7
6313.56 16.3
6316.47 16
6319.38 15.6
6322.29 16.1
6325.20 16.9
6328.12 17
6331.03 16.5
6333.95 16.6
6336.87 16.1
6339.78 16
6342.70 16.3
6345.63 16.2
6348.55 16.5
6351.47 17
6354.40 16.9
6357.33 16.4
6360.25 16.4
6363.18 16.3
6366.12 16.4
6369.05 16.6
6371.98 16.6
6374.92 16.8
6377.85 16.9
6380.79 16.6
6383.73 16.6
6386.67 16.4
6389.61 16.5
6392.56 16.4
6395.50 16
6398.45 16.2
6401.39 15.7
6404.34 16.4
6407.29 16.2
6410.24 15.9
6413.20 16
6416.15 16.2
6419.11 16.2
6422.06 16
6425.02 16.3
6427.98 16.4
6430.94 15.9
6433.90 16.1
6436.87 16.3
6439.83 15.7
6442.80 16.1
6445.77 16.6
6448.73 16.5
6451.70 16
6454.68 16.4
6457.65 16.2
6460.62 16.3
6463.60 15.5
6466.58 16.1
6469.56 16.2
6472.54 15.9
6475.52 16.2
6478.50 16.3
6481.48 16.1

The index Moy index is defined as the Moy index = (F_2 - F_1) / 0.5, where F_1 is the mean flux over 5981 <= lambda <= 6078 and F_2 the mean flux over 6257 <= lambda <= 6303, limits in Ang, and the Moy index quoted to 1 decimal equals -1.6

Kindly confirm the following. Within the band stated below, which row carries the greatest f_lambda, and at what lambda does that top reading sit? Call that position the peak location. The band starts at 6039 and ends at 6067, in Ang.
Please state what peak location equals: 6040.52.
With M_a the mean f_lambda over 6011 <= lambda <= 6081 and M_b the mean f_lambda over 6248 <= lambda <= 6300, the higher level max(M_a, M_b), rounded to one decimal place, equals 17.3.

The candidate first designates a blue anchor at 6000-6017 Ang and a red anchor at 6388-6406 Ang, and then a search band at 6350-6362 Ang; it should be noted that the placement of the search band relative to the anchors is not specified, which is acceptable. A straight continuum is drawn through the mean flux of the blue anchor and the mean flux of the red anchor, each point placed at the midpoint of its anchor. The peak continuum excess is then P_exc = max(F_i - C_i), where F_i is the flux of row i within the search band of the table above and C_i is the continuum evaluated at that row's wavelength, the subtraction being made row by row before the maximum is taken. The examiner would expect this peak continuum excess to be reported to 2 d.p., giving 0.68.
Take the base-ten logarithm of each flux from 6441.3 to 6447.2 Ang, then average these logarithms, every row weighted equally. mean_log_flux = 1.21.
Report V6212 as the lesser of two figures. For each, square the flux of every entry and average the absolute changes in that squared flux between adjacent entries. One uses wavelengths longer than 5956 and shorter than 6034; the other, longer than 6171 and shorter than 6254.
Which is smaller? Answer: 9.1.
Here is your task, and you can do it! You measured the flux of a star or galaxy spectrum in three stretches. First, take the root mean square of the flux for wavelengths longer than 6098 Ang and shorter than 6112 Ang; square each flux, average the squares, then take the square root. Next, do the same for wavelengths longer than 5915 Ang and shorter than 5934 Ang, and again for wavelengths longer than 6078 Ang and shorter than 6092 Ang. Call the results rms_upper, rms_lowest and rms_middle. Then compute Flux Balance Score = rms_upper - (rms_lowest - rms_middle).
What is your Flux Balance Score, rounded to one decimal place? 16.4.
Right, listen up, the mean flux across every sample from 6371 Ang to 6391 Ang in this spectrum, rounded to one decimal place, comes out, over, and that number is 16.6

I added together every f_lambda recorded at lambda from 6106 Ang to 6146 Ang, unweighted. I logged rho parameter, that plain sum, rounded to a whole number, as 234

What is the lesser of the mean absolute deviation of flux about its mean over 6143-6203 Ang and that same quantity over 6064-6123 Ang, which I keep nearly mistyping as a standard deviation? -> 0.28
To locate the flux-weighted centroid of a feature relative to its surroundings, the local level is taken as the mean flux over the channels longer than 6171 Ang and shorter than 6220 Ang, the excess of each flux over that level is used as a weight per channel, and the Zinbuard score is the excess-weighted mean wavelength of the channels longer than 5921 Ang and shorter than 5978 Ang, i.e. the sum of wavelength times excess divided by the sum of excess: 5950.1 Ang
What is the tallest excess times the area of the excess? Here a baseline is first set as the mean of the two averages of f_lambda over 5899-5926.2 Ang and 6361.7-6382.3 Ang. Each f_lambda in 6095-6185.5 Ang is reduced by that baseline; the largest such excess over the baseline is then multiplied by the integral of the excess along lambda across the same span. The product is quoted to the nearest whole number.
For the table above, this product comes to -13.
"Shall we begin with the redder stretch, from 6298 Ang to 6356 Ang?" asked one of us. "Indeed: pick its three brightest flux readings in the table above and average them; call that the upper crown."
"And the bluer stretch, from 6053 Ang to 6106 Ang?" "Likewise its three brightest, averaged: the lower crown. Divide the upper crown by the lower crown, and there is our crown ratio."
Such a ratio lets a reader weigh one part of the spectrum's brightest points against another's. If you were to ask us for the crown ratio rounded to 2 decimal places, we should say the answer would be 0.96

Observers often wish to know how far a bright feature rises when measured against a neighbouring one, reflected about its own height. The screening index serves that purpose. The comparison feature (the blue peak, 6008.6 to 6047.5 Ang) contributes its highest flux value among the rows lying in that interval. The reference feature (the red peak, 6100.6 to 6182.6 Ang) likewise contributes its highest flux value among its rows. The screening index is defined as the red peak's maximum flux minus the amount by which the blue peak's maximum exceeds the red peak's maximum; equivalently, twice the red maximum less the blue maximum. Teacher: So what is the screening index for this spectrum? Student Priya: 16.5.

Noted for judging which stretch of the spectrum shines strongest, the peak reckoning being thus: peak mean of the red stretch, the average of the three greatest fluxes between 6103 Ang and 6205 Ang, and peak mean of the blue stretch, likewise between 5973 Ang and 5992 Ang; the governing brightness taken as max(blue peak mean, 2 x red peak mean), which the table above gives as 34.5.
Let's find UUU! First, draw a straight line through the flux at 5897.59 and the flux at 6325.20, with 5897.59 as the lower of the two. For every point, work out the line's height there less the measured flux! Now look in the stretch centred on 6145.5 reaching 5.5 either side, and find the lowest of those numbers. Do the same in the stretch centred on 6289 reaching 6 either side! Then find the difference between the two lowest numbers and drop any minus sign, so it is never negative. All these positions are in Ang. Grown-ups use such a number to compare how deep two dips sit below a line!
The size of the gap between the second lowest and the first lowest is 1.0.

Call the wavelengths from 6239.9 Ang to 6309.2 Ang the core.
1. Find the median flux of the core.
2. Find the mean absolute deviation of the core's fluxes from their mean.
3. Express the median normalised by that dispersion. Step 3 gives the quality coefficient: 69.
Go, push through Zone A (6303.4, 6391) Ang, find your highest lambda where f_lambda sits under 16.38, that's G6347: 6363.18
